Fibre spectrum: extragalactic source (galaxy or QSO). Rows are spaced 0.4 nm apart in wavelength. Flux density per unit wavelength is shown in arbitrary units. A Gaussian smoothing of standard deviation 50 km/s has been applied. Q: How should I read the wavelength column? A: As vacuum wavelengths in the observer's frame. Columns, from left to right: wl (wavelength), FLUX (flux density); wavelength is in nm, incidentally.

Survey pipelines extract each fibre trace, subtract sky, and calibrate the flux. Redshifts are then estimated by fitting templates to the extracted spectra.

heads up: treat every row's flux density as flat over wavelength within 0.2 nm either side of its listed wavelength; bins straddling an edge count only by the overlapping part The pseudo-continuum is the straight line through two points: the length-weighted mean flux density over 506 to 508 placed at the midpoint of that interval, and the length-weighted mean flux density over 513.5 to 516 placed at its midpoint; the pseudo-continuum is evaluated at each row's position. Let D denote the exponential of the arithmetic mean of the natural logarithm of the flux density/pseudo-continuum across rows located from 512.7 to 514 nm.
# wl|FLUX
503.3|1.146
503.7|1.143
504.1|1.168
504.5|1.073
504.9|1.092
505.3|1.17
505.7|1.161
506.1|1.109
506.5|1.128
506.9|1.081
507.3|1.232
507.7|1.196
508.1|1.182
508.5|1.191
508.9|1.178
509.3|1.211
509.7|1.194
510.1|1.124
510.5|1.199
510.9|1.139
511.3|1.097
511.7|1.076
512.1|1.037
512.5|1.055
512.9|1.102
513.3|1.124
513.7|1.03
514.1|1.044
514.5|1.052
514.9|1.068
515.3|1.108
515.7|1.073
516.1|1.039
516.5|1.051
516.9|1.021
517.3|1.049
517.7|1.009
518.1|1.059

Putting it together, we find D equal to 1.01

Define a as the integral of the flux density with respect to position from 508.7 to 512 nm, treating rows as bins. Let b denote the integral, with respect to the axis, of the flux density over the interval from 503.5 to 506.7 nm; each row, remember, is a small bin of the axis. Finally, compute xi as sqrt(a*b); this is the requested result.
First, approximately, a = 3.79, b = 3.62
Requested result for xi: 3.70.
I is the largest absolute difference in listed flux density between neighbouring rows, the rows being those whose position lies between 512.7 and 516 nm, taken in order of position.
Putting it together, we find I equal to 0.09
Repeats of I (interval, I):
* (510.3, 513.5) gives 0.06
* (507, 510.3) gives 0.07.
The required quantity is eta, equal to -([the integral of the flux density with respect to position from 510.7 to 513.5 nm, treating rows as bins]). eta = -3.05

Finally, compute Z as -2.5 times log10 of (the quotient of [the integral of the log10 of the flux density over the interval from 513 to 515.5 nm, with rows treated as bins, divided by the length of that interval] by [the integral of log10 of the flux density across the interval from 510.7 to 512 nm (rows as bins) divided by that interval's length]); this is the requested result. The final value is 0.33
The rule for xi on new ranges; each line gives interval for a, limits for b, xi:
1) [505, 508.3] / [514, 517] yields 3.48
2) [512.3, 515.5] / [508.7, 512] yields 3.61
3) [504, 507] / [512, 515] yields 3.28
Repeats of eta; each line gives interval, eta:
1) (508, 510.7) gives -3.19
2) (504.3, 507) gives -3.02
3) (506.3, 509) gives -3.16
